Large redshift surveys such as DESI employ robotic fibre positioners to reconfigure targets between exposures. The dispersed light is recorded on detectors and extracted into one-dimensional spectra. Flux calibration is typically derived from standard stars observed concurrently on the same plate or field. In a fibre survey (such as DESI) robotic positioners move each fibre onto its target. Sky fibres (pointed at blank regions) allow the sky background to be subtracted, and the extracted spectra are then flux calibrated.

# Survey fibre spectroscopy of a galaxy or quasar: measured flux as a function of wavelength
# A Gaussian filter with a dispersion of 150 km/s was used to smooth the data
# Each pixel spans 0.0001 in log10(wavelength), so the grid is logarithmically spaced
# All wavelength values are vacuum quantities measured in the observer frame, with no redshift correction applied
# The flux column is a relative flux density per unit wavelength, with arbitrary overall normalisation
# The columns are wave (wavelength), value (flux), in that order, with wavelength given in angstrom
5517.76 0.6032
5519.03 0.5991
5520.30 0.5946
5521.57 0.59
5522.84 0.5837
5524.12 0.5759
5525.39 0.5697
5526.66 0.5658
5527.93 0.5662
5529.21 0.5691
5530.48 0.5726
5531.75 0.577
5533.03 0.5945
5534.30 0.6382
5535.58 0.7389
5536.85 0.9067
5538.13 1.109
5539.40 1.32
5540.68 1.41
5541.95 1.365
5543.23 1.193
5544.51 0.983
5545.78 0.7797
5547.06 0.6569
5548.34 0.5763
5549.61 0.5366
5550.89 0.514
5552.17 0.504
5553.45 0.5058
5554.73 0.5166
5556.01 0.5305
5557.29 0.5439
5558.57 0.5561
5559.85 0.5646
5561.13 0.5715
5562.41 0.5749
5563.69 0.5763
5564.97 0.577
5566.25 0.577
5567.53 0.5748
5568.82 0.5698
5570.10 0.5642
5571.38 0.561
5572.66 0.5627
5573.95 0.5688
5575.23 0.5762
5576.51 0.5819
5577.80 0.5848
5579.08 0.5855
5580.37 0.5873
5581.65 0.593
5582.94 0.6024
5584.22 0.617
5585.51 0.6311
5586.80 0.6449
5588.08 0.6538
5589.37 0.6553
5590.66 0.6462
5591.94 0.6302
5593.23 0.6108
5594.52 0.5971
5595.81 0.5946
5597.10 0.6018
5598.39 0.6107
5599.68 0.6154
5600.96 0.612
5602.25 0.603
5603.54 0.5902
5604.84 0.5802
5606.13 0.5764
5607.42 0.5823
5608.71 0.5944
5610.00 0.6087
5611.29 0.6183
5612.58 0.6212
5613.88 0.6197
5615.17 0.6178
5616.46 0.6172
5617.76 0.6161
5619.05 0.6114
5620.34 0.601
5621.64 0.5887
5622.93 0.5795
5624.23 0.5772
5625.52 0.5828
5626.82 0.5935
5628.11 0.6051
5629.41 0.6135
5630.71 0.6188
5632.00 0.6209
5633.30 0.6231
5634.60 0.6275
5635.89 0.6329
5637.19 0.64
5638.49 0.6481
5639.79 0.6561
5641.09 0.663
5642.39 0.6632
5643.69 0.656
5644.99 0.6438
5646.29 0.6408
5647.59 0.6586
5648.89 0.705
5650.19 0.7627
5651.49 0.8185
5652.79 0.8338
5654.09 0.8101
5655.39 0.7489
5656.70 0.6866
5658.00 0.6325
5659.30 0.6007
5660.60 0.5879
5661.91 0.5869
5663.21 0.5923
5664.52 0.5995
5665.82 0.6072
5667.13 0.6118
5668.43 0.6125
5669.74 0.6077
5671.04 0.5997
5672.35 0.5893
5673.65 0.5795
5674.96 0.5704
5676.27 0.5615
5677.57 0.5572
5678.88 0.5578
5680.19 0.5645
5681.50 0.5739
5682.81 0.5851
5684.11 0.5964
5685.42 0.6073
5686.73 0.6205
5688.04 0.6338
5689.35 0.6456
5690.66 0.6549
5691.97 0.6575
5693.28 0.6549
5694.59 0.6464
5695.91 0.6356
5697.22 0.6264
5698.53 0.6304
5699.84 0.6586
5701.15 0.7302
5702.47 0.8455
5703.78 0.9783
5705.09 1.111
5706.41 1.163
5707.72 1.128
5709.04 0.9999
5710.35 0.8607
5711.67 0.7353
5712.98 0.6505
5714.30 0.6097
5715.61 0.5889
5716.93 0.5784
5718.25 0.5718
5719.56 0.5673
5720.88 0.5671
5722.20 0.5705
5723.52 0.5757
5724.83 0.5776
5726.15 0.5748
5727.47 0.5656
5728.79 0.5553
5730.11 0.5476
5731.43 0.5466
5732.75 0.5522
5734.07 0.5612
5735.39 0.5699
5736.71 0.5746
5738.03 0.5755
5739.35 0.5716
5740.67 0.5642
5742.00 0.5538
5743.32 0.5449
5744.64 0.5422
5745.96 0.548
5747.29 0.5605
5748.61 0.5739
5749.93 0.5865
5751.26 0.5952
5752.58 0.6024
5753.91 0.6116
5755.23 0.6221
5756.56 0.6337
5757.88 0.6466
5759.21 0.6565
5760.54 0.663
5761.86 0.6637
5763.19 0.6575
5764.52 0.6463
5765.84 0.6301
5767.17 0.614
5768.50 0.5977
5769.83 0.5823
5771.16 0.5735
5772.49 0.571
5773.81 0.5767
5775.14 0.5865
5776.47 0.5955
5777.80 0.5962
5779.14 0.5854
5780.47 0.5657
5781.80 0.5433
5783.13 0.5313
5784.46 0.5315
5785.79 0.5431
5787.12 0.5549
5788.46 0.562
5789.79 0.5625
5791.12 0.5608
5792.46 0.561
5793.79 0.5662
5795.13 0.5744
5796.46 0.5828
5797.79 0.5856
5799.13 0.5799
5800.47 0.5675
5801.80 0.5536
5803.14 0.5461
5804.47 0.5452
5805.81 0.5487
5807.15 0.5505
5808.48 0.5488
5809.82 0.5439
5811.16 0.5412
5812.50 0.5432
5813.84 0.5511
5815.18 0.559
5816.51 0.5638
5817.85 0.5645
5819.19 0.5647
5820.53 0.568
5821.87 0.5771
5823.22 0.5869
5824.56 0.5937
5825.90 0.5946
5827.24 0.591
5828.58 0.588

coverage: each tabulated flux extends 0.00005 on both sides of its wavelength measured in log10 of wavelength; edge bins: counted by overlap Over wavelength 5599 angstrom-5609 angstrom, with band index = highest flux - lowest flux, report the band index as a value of 0.039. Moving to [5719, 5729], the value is 0.022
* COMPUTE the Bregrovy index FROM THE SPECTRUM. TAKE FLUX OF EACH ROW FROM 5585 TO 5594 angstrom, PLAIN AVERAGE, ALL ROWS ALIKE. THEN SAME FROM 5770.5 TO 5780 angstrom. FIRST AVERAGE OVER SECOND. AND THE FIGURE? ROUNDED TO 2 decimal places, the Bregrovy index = 1.09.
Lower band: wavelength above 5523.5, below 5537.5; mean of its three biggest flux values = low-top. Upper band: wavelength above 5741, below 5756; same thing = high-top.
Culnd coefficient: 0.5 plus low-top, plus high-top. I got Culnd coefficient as 1.87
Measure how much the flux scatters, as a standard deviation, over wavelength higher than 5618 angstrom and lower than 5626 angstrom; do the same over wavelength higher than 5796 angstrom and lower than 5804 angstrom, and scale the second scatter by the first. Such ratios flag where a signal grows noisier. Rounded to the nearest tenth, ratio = 1.2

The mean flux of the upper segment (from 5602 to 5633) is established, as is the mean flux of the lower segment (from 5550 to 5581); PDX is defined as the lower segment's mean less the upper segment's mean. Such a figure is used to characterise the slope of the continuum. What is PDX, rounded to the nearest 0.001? -0.042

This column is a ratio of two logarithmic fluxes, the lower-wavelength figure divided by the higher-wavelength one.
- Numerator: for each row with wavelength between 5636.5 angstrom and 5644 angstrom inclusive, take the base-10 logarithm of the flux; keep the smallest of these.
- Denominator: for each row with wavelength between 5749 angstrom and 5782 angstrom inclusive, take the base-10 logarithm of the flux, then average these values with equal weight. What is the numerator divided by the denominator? 0.9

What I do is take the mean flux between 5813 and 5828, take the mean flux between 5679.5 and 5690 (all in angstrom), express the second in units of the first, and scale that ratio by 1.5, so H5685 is 1.58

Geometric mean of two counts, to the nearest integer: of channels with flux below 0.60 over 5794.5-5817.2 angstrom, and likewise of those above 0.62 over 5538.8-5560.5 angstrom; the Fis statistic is 11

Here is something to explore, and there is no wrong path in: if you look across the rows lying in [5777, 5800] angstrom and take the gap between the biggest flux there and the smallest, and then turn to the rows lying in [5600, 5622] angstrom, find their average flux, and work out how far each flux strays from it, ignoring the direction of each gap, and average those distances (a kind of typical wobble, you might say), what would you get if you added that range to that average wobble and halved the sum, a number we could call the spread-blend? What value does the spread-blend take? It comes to 0.039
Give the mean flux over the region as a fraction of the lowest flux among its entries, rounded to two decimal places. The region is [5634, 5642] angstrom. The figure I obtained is 1.03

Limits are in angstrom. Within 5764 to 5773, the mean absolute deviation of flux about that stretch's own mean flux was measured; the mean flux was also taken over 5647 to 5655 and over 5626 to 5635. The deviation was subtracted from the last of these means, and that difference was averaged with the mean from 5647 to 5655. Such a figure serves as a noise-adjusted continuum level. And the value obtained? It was 0.678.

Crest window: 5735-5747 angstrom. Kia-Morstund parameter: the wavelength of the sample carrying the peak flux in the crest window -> 5738.03 angstrom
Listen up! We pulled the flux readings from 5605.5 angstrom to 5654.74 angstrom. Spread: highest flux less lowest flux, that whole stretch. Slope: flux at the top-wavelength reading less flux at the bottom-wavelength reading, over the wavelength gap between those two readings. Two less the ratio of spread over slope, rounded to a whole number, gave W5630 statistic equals -51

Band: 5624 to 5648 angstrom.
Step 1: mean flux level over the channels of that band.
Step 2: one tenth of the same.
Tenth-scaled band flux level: 0.0630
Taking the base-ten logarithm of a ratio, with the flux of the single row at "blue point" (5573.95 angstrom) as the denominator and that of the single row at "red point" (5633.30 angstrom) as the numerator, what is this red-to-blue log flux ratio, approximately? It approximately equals 0.040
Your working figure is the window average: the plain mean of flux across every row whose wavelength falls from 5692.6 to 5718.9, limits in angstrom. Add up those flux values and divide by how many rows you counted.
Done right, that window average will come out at 0.770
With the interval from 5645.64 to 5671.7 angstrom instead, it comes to 0.665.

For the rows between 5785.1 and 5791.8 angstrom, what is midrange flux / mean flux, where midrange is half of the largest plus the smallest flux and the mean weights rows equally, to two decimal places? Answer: 0.99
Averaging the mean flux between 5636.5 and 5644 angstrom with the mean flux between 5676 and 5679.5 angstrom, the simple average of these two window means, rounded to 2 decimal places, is 0.61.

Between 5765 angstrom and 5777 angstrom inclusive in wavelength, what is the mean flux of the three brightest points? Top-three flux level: 0.61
